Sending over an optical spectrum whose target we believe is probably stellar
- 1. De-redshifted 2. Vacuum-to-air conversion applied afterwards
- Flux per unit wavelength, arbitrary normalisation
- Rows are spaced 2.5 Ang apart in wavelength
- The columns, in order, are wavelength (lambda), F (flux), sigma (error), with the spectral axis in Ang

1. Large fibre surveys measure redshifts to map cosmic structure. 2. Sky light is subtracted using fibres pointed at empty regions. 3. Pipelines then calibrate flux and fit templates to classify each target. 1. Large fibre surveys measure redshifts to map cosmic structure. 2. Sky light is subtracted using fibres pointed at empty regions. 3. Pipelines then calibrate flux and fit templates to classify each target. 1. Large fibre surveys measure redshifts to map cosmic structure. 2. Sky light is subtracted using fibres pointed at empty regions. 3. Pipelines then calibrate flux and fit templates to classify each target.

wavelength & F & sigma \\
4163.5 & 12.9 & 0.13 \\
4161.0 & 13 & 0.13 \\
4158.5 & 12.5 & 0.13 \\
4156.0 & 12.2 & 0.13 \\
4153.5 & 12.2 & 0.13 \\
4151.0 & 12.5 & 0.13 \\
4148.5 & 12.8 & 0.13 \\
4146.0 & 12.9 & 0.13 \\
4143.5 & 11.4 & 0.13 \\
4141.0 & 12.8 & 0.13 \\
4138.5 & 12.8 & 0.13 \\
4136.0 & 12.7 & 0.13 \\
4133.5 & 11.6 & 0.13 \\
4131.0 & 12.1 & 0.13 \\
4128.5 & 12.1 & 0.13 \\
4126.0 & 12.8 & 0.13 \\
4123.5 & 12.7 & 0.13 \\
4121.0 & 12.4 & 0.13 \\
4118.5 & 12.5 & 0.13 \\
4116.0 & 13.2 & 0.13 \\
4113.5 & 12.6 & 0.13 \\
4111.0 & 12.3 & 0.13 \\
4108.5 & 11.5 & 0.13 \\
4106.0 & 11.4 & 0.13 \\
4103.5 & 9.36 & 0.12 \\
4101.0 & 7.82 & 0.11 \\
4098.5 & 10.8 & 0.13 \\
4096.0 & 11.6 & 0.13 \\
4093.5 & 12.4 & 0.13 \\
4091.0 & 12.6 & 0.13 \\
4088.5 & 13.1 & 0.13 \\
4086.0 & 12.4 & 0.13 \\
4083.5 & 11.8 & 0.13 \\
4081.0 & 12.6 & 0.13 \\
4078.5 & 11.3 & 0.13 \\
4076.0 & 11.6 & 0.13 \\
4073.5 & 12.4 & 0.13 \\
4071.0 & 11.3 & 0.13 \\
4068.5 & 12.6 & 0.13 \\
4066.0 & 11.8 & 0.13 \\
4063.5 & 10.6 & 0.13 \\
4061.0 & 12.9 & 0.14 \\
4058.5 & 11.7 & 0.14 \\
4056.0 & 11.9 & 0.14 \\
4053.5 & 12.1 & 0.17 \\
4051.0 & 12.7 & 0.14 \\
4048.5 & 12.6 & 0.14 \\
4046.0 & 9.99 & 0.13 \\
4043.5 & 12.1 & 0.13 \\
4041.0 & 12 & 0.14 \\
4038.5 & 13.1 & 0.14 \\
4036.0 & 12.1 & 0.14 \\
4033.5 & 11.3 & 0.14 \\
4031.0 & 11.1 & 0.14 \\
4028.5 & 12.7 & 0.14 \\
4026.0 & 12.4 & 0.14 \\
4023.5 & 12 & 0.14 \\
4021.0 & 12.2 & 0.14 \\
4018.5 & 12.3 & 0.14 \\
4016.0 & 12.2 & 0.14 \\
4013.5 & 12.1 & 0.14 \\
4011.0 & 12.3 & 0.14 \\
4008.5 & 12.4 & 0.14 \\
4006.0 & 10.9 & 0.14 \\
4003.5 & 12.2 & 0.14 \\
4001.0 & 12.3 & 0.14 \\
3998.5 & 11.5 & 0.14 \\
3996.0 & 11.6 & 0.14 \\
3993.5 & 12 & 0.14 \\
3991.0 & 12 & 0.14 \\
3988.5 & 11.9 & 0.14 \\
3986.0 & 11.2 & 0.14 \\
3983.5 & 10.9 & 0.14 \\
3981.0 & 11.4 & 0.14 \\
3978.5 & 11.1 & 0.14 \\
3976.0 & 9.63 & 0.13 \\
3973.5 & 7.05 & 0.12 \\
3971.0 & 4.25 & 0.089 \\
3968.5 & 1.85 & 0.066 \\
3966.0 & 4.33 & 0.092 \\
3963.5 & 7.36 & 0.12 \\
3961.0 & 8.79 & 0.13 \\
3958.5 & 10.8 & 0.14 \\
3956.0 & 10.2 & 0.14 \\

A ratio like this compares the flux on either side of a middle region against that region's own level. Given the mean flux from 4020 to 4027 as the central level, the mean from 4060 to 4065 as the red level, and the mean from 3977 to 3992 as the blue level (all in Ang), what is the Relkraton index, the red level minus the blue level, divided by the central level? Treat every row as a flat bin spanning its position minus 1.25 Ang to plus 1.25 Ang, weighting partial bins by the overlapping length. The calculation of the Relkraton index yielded 0.03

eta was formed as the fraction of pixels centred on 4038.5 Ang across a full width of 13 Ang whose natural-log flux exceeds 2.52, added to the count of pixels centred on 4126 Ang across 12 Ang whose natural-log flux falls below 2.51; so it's 2.2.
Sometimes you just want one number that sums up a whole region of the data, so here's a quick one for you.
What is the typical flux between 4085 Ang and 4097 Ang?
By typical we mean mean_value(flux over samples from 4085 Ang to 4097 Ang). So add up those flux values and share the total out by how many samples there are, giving 12.4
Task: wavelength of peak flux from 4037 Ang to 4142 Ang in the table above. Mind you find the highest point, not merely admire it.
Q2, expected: 4116.0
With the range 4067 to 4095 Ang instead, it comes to 4088.5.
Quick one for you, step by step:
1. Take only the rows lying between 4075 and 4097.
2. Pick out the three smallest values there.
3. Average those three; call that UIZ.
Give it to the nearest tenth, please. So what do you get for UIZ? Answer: 11.5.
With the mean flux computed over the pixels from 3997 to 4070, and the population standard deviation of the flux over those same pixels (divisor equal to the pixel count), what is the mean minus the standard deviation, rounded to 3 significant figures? 11.3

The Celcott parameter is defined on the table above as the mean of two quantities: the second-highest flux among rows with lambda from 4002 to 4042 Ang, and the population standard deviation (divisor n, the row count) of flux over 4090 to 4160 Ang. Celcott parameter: 6.91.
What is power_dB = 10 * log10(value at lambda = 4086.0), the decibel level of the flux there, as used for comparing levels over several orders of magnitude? 10.9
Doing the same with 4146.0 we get 11.1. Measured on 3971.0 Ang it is 6.3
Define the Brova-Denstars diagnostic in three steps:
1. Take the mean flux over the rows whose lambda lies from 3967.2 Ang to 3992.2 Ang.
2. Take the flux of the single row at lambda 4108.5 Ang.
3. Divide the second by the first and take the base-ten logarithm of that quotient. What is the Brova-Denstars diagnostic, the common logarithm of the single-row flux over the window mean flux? 0.10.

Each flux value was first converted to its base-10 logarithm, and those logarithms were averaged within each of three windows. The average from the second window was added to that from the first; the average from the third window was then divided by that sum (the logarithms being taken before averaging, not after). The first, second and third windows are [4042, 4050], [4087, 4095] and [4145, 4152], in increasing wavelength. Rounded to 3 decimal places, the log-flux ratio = 0.510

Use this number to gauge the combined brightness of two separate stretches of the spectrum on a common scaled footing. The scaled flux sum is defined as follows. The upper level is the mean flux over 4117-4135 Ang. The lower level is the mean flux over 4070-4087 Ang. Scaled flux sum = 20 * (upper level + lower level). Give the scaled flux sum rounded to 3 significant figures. 485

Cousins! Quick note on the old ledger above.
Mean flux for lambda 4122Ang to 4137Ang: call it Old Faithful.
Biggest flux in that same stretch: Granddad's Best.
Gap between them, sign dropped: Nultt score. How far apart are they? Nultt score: 0.47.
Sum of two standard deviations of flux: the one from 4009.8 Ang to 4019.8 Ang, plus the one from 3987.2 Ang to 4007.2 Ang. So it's 0.5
